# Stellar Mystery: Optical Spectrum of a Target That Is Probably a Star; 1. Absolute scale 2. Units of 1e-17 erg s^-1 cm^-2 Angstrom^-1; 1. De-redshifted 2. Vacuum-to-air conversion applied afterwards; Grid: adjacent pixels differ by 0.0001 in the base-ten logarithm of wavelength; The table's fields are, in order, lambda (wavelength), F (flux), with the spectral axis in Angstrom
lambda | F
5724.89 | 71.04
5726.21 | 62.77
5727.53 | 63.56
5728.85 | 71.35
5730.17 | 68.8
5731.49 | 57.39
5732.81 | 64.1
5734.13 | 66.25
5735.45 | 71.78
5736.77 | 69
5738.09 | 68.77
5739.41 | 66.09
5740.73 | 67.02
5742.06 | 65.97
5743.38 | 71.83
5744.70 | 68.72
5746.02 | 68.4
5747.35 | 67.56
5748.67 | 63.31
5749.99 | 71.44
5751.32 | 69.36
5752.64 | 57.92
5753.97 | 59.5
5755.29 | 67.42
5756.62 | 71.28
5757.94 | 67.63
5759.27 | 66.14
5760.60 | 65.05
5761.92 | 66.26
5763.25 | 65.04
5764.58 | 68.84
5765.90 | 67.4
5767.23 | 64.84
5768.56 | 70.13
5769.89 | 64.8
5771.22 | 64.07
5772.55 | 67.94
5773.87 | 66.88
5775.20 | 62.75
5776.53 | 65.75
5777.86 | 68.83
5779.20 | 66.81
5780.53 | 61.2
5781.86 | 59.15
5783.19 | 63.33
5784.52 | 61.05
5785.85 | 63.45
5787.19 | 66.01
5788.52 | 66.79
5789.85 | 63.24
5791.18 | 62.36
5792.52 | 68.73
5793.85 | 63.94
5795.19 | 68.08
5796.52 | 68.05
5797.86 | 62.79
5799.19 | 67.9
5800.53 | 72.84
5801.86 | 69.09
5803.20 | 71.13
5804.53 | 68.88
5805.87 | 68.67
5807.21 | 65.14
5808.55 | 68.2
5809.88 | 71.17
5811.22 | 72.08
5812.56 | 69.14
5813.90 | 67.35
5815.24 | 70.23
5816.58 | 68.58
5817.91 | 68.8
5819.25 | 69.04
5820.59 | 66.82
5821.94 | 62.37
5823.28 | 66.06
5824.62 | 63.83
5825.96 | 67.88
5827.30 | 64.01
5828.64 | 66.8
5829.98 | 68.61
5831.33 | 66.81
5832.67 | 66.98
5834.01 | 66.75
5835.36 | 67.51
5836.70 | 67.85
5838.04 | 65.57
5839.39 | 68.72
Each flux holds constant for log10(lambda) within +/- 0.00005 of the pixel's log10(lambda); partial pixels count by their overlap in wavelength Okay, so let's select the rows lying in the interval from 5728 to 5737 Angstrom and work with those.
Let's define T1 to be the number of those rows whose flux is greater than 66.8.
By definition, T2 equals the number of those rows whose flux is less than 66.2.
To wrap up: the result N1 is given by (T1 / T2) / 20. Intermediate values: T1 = 4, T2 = 2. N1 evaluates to 0.100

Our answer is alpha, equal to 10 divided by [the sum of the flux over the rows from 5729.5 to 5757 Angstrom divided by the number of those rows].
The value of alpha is 0.150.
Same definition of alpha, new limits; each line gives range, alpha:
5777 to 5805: 0.152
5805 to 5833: 0.148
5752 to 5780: 0.152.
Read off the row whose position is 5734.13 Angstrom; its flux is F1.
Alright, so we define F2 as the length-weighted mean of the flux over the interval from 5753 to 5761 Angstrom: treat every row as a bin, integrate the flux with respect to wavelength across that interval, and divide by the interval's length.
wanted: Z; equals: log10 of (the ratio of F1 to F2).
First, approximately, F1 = 66.25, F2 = 65.8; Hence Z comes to 0.003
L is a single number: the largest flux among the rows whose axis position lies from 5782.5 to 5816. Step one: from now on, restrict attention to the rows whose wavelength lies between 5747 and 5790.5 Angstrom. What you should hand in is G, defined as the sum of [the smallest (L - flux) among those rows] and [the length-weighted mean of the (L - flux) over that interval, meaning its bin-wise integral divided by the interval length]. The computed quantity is 8.8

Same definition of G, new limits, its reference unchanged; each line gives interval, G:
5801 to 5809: 5.9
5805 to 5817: 4.6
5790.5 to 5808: 5.3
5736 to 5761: 6.8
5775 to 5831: 6.2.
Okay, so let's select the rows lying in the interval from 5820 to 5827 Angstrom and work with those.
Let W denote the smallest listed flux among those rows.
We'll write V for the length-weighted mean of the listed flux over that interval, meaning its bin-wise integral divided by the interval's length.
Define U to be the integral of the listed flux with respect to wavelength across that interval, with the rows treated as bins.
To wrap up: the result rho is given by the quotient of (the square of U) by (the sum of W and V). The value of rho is 1635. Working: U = 457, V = 65.3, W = 62.37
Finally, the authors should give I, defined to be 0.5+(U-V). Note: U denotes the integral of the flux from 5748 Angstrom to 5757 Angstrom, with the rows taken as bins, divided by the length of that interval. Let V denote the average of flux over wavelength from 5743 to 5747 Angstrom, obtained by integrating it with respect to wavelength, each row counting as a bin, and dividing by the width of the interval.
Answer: -3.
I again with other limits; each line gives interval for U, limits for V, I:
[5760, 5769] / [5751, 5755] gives 5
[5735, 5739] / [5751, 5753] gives 6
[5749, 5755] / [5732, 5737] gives -2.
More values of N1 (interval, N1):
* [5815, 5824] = 0.125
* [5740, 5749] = 0.125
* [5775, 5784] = 0.020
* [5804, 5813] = 0.300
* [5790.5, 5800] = 0.067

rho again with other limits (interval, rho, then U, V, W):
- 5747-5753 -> 1274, 398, 66.3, 57.92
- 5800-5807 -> 1723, 488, 69.8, 68.67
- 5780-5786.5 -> 1331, 401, 61.7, 59.15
